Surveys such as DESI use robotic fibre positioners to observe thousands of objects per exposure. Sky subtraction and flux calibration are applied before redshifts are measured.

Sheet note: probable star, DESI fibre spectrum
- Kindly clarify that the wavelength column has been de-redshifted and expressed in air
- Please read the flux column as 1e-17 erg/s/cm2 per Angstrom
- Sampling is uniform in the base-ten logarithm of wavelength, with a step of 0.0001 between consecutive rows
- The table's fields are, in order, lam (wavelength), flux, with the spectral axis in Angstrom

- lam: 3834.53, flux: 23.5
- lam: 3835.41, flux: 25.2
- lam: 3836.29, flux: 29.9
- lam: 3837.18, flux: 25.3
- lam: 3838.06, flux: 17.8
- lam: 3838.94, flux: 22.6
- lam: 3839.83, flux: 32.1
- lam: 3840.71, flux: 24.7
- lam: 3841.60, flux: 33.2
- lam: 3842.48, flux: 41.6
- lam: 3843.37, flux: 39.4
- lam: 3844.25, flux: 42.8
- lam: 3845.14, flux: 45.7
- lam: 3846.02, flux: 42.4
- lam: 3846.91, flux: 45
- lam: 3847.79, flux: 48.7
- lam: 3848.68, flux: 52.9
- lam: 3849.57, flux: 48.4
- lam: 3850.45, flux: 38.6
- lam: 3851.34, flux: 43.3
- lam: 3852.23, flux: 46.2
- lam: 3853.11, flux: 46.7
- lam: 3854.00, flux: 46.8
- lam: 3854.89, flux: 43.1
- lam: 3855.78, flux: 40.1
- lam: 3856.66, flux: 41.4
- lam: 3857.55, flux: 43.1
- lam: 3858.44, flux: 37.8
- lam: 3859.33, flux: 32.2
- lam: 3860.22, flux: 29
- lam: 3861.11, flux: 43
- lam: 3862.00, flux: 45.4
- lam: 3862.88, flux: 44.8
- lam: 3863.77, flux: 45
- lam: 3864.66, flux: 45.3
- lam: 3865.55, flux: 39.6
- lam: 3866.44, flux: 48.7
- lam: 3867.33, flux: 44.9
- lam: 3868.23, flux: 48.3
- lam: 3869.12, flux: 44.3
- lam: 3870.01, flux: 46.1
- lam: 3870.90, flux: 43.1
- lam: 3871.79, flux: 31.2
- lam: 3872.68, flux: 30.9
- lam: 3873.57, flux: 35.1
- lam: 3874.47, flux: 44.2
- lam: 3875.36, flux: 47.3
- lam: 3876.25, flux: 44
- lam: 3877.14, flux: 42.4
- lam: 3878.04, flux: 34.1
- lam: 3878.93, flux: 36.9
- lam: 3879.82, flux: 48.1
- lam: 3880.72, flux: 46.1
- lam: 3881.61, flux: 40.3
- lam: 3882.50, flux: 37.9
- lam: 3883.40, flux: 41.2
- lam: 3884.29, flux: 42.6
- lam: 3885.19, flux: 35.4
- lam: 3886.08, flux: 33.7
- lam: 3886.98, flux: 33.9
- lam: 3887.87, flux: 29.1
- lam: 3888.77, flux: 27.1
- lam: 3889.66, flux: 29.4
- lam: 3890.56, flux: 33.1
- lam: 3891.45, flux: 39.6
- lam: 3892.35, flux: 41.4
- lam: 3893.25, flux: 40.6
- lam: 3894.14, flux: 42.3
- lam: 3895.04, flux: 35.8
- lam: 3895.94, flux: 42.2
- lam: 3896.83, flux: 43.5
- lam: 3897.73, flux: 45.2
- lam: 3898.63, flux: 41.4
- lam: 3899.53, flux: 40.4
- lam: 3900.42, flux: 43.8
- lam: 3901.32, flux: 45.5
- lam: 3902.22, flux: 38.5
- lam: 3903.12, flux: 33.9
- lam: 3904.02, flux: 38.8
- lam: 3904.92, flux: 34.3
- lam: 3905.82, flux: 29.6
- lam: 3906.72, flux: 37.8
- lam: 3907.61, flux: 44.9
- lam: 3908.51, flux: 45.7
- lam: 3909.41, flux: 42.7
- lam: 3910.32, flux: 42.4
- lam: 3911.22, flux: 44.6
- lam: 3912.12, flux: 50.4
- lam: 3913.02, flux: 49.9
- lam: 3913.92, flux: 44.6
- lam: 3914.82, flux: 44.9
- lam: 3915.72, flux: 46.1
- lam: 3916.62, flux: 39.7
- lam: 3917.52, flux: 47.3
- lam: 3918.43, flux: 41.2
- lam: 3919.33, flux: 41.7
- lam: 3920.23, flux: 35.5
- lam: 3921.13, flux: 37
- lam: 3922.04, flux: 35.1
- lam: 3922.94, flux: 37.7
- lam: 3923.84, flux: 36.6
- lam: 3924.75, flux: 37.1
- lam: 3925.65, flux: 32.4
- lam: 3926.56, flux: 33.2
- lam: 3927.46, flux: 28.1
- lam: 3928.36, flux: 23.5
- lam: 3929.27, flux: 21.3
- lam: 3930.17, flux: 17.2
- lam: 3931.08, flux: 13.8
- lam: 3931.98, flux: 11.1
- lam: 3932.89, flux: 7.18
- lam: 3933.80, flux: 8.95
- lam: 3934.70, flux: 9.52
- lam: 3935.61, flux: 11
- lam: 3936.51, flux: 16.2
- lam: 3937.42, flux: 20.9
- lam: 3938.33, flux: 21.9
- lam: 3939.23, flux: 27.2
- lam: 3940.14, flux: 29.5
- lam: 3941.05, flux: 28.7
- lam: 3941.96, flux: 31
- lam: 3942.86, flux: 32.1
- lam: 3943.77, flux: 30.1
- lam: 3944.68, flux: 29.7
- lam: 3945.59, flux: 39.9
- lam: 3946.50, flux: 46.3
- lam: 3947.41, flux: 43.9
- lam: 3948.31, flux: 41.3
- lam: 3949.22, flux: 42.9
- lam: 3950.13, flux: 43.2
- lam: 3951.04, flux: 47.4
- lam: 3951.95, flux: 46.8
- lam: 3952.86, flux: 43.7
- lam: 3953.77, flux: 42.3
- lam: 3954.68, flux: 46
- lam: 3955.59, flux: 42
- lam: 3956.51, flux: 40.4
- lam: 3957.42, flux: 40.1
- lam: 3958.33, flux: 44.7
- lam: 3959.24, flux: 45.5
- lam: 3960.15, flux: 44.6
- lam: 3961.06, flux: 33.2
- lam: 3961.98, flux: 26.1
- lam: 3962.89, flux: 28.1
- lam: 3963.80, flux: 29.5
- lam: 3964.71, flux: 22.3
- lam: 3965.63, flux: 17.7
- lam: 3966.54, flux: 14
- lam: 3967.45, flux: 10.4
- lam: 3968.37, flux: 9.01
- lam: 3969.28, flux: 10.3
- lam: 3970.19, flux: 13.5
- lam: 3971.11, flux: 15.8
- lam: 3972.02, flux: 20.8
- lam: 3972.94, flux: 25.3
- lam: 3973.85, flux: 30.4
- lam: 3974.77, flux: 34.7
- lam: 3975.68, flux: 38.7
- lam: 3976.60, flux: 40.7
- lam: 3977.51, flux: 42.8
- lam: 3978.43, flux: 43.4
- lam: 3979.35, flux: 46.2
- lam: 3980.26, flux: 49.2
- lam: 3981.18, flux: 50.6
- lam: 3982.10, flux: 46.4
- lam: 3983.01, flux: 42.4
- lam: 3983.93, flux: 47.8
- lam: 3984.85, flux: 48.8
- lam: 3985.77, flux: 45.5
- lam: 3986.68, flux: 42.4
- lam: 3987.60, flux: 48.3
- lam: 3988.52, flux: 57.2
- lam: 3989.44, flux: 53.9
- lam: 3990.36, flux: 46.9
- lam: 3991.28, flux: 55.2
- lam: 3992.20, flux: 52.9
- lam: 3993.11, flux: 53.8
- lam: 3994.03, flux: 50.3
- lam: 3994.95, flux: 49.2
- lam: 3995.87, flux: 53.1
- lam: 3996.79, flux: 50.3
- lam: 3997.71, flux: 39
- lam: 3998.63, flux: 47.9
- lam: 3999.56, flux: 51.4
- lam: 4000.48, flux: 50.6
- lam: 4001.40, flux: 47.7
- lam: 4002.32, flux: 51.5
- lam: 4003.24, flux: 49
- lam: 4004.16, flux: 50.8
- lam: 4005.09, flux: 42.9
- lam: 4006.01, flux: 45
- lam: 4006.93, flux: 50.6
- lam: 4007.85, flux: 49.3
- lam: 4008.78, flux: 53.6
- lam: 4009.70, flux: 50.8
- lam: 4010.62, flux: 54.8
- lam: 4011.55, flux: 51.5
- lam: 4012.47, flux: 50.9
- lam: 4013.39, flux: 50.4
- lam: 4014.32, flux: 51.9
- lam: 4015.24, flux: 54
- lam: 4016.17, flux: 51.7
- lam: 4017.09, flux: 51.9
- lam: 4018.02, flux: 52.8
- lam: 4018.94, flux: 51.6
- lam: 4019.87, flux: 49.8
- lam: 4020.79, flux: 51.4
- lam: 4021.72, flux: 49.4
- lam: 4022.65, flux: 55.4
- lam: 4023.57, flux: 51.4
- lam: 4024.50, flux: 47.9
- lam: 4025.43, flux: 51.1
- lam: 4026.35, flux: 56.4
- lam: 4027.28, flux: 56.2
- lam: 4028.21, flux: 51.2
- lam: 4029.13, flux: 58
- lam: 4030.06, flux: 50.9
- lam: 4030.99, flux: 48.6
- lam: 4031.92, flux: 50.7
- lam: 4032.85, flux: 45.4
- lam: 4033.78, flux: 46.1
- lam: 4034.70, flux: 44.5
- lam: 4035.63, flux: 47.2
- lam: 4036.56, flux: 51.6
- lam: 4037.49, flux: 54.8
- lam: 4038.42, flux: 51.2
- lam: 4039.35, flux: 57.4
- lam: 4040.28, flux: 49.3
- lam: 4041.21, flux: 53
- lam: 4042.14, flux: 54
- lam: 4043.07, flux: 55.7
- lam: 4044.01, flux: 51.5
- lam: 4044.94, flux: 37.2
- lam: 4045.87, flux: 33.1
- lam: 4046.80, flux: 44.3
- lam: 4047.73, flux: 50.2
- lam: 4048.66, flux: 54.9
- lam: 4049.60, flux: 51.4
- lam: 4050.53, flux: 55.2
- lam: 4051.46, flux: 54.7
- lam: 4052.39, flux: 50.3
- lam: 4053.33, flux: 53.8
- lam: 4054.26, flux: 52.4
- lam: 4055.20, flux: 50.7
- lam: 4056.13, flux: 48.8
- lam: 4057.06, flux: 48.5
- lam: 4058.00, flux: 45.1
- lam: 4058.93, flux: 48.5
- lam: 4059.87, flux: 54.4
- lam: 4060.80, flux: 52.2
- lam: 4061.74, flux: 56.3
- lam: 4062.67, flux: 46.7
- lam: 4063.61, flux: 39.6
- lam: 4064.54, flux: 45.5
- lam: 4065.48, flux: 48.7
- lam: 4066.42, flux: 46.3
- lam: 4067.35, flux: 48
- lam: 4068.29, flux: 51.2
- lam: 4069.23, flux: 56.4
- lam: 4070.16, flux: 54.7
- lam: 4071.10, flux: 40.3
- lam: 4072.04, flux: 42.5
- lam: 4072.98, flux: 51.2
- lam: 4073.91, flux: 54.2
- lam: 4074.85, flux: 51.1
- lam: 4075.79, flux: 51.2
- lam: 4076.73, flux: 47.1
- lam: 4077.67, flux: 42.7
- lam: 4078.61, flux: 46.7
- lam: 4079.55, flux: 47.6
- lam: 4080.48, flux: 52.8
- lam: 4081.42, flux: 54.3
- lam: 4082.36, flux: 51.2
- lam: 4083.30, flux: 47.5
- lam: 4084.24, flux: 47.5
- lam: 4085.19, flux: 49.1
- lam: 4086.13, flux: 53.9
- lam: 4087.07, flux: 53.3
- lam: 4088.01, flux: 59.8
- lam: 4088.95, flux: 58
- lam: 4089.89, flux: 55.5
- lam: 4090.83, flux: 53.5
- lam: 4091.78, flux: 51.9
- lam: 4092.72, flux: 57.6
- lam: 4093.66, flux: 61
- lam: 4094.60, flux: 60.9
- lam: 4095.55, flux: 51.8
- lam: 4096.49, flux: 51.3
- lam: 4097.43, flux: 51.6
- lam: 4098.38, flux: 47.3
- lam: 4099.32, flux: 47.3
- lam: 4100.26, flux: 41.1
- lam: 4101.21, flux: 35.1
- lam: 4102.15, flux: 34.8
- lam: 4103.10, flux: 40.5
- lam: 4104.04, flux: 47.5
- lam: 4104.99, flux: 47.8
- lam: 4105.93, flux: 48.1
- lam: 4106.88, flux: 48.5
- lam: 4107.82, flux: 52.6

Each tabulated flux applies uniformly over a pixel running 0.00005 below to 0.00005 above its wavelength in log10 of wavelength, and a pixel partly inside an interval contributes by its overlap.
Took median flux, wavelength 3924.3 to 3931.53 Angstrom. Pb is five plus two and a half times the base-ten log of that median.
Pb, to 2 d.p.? 8.53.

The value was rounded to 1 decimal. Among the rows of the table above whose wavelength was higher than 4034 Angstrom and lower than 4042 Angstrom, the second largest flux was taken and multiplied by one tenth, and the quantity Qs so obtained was 5.5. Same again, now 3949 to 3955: 4.7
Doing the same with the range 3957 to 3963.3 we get 4.5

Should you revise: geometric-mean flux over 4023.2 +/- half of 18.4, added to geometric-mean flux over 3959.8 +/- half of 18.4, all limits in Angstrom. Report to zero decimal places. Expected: 82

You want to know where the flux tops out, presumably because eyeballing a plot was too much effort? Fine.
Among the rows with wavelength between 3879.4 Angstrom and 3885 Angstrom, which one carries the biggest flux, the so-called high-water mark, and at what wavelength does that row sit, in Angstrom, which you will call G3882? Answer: 3879.82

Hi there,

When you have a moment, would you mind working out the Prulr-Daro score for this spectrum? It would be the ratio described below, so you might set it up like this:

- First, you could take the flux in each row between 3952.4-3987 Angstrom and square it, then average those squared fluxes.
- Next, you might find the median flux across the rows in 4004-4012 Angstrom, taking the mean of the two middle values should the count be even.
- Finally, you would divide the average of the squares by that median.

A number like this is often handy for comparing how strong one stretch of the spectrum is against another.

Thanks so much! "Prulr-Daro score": 27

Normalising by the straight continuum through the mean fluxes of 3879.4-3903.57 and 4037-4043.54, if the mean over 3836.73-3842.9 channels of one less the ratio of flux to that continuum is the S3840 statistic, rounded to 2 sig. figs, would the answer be 0.17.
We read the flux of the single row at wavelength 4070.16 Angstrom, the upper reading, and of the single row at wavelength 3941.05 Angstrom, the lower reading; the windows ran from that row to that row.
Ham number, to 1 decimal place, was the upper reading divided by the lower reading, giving 1.9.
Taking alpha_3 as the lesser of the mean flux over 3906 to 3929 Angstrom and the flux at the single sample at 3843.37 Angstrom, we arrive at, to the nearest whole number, 39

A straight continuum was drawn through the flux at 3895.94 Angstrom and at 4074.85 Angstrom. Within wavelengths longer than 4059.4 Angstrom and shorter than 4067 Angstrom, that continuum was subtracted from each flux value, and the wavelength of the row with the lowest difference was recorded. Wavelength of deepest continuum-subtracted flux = 4063.61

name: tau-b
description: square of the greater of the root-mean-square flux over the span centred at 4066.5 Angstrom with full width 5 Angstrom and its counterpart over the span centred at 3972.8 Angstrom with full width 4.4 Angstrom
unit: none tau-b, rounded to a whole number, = 2302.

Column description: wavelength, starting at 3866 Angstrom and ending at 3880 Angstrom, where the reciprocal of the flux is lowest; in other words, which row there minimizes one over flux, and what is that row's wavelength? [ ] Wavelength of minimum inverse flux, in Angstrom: 3866.44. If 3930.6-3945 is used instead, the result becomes 3942.86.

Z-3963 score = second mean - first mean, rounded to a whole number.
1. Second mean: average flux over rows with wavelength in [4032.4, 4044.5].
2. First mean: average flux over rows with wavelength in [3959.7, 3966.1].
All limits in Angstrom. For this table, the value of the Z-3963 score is 22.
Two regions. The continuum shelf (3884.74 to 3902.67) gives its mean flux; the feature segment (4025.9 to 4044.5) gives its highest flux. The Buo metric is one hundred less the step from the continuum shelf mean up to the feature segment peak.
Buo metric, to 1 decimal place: 80.1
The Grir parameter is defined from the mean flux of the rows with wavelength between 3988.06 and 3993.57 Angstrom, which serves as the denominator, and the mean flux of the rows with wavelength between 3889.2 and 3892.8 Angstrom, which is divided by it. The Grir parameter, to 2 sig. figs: 0.67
